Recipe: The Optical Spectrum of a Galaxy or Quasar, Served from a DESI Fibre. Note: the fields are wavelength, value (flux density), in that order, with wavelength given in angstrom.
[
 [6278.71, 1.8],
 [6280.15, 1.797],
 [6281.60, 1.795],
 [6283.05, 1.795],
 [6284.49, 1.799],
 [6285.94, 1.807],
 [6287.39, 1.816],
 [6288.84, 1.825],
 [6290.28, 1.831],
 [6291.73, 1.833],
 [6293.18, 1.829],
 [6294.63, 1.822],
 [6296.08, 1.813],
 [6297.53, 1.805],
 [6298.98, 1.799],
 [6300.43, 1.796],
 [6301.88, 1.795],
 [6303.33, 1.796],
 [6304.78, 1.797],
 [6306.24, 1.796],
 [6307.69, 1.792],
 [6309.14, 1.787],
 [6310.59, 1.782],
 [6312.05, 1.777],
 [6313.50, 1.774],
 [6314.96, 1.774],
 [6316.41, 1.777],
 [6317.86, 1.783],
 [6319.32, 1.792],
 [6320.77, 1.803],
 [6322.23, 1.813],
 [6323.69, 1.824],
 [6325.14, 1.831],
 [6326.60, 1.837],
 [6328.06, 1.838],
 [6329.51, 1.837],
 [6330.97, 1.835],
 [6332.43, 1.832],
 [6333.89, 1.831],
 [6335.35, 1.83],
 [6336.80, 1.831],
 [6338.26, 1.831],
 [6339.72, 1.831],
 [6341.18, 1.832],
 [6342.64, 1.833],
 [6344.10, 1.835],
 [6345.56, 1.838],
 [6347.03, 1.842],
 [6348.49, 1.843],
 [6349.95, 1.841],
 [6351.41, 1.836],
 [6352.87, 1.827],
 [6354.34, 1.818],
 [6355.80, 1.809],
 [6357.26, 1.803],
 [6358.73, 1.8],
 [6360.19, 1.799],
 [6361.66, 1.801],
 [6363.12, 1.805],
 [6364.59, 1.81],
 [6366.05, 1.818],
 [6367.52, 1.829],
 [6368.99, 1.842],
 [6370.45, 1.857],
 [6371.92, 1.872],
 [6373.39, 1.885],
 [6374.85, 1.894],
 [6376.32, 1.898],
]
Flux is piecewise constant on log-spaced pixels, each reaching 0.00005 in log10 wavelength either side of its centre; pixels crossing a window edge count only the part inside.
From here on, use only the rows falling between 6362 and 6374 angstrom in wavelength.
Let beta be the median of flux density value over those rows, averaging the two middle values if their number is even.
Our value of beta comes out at 1.84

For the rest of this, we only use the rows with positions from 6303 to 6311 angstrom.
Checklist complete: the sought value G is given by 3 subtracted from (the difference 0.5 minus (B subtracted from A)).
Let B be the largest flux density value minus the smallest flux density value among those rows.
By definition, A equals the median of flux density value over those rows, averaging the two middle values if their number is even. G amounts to -4.28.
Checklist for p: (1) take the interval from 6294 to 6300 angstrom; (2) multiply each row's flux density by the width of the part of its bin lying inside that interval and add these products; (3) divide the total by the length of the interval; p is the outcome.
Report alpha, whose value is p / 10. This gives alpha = 0.181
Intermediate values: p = 1.81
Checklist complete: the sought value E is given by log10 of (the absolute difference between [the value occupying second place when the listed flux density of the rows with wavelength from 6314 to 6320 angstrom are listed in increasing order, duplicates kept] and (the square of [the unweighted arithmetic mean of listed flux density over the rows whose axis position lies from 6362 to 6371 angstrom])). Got 0.193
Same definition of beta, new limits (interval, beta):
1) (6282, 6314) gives 1.80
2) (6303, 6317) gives 1.78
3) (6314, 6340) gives 1.83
